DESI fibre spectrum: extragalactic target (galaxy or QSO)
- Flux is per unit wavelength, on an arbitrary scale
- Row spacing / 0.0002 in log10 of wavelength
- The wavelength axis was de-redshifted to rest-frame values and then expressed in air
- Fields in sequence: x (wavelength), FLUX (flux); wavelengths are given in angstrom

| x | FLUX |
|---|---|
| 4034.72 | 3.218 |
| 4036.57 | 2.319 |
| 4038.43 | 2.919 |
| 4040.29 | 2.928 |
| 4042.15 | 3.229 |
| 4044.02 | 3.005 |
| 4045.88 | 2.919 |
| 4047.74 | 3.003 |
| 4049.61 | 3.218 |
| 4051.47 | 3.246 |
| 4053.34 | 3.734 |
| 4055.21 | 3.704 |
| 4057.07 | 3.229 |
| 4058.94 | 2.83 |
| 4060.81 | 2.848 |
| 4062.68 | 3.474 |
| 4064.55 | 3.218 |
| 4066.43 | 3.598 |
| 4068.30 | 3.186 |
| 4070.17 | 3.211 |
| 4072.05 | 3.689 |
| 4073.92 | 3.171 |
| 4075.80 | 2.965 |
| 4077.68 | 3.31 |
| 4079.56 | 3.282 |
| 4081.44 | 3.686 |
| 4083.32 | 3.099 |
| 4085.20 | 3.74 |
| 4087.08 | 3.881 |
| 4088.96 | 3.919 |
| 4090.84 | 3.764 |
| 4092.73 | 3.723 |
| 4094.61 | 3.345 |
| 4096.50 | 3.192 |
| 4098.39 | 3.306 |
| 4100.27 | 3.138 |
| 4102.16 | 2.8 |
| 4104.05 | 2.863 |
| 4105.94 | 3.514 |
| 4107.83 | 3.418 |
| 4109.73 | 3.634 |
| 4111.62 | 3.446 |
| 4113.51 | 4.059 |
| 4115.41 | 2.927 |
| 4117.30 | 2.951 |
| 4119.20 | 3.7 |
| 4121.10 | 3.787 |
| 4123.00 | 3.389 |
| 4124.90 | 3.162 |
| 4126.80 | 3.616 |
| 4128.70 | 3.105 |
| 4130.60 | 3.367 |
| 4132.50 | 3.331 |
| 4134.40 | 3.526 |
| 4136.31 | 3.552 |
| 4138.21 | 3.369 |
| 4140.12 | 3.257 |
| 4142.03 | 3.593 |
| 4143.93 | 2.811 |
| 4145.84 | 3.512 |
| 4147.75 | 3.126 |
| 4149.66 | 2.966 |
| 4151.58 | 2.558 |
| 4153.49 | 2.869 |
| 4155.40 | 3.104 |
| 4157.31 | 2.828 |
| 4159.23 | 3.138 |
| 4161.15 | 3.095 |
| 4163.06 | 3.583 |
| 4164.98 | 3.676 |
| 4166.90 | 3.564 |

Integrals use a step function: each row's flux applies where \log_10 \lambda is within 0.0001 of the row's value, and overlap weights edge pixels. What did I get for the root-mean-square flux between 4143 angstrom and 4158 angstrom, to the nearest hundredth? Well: 2.98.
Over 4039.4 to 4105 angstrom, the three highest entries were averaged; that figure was 3.85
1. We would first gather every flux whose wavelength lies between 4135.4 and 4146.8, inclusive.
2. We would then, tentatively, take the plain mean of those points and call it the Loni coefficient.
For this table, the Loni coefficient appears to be 3.35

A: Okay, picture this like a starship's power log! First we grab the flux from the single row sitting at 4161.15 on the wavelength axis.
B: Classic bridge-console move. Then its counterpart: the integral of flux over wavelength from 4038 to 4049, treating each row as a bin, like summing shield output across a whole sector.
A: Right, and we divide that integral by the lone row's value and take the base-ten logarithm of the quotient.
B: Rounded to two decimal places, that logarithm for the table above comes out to 1.03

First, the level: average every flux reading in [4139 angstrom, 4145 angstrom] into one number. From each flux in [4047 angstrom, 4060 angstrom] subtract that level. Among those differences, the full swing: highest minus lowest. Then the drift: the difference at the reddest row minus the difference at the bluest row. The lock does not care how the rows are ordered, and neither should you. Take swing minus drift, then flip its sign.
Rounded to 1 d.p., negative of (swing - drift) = -1.1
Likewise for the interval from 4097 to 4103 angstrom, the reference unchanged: -1.0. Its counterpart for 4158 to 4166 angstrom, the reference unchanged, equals 0.0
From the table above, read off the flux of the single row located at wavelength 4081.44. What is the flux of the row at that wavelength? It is 3.686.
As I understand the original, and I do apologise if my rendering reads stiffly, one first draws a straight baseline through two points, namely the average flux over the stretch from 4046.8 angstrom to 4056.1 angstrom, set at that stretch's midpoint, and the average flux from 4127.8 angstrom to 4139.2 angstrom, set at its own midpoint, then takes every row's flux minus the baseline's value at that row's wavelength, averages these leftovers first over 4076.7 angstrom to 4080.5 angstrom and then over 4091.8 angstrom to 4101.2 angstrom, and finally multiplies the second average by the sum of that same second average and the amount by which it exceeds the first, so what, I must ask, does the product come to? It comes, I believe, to 0.000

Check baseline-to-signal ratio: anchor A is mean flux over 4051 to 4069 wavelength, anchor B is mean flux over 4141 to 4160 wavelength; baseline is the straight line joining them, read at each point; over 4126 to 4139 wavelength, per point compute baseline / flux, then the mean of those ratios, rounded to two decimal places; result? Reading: 0.91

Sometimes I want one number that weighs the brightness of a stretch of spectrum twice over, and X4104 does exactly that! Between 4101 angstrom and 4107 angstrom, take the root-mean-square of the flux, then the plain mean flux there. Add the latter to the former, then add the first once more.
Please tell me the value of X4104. 9.2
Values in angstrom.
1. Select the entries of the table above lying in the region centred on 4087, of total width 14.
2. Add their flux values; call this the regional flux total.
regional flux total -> 25.8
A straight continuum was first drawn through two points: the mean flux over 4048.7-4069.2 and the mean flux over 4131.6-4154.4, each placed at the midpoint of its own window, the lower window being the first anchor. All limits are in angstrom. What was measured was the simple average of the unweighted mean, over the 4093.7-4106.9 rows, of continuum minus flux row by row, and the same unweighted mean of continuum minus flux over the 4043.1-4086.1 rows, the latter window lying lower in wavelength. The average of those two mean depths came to 0.05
